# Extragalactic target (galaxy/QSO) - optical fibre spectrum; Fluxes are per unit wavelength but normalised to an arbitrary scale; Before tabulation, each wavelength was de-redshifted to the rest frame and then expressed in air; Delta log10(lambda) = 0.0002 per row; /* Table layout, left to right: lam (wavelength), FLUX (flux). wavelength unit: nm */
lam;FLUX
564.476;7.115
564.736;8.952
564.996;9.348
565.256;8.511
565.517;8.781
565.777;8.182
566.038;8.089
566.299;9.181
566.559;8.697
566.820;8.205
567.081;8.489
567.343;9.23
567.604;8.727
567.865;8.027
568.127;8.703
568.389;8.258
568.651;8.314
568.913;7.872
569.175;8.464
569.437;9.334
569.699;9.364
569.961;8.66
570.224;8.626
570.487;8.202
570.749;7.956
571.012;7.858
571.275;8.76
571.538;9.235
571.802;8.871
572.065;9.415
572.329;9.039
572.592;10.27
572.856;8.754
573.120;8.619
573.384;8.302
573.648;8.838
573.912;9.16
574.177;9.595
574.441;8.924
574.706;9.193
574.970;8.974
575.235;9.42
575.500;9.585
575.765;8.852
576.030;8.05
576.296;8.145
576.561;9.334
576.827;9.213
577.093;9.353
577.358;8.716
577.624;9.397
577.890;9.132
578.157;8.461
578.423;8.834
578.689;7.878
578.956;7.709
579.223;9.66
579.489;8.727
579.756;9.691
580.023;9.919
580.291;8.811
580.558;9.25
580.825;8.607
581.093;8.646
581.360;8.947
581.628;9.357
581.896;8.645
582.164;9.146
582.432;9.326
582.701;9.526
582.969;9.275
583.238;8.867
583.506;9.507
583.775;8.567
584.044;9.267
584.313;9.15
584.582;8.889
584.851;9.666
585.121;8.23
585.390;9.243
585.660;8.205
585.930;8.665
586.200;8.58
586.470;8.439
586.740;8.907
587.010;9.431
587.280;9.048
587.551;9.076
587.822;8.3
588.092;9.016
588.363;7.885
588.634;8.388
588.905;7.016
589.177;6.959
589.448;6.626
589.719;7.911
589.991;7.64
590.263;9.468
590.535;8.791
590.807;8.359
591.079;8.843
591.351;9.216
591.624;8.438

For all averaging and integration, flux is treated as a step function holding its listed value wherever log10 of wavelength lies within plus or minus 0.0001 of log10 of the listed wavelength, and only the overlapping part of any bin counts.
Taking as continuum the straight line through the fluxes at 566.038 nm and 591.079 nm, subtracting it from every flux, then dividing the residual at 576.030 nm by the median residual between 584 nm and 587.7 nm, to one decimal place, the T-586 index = -1.2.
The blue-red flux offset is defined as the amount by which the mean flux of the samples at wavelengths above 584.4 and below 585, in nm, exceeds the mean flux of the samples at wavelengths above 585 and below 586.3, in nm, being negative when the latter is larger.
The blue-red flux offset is 0.7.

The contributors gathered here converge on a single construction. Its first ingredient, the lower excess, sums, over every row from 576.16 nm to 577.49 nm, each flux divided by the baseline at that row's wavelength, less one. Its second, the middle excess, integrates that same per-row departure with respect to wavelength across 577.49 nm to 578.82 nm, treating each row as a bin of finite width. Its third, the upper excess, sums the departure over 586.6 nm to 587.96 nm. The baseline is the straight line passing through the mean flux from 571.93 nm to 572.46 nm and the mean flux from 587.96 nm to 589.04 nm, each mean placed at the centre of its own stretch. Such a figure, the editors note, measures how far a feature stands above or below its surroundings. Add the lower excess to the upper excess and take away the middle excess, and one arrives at 0.5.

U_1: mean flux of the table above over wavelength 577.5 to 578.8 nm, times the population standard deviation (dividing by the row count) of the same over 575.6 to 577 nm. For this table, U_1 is 4.7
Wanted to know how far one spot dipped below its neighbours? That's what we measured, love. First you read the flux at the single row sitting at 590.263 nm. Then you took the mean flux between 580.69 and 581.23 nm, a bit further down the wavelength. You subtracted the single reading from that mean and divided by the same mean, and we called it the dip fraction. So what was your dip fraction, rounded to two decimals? -0.10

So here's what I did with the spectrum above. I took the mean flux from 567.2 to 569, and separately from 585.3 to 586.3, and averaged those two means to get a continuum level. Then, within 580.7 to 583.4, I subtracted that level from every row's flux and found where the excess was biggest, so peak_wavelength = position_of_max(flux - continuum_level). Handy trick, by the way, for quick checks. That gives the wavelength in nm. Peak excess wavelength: 582.701 nm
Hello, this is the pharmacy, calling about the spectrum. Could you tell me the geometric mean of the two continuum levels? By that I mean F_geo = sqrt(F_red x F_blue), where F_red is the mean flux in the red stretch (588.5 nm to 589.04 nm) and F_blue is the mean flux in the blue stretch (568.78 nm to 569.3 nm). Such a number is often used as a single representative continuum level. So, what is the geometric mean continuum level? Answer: 7.93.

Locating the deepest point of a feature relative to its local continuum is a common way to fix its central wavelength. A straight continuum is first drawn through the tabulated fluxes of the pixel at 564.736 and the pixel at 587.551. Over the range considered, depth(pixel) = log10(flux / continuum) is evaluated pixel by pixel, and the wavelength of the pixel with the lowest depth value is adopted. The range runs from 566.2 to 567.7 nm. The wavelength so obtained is 566.820 nm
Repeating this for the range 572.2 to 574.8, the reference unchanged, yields 573.384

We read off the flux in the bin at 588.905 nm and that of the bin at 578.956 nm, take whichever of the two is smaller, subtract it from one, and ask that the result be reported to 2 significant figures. -6.0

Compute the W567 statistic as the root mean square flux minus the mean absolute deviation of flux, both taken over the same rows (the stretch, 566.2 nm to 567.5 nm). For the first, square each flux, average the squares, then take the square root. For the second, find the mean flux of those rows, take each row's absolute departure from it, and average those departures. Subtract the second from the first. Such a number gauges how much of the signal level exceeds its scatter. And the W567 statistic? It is 8.4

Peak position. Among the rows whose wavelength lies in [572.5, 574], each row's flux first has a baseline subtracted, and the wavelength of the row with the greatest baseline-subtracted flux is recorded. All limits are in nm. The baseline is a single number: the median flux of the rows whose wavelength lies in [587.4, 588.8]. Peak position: 572.592 nm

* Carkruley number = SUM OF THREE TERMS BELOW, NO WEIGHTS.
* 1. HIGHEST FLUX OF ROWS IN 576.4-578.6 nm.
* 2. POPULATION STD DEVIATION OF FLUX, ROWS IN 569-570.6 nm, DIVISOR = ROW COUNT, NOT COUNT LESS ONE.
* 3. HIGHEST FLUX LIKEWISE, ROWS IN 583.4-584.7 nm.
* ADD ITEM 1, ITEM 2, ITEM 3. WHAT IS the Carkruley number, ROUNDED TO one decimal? 19.3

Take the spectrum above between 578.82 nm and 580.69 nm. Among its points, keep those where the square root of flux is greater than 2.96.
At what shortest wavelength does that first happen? 579.223 nm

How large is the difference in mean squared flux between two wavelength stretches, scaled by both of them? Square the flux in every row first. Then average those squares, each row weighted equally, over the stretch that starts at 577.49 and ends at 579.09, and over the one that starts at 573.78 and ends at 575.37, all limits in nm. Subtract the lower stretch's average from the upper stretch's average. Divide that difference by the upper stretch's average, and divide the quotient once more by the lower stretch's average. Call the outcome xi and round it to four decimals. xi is -0.0018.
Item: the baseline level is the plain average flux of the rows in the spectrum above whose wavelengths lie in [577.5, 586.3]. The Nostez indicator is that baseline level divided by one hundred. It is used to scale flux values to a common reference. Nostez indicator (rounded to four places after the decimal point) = 0.0896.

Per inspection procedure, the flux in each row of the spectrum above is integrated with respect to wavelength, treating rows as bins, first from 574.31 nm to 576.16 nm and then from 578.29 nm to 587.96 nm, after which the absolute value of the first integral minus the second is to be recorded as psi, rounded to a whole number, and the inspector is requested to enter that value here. 70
